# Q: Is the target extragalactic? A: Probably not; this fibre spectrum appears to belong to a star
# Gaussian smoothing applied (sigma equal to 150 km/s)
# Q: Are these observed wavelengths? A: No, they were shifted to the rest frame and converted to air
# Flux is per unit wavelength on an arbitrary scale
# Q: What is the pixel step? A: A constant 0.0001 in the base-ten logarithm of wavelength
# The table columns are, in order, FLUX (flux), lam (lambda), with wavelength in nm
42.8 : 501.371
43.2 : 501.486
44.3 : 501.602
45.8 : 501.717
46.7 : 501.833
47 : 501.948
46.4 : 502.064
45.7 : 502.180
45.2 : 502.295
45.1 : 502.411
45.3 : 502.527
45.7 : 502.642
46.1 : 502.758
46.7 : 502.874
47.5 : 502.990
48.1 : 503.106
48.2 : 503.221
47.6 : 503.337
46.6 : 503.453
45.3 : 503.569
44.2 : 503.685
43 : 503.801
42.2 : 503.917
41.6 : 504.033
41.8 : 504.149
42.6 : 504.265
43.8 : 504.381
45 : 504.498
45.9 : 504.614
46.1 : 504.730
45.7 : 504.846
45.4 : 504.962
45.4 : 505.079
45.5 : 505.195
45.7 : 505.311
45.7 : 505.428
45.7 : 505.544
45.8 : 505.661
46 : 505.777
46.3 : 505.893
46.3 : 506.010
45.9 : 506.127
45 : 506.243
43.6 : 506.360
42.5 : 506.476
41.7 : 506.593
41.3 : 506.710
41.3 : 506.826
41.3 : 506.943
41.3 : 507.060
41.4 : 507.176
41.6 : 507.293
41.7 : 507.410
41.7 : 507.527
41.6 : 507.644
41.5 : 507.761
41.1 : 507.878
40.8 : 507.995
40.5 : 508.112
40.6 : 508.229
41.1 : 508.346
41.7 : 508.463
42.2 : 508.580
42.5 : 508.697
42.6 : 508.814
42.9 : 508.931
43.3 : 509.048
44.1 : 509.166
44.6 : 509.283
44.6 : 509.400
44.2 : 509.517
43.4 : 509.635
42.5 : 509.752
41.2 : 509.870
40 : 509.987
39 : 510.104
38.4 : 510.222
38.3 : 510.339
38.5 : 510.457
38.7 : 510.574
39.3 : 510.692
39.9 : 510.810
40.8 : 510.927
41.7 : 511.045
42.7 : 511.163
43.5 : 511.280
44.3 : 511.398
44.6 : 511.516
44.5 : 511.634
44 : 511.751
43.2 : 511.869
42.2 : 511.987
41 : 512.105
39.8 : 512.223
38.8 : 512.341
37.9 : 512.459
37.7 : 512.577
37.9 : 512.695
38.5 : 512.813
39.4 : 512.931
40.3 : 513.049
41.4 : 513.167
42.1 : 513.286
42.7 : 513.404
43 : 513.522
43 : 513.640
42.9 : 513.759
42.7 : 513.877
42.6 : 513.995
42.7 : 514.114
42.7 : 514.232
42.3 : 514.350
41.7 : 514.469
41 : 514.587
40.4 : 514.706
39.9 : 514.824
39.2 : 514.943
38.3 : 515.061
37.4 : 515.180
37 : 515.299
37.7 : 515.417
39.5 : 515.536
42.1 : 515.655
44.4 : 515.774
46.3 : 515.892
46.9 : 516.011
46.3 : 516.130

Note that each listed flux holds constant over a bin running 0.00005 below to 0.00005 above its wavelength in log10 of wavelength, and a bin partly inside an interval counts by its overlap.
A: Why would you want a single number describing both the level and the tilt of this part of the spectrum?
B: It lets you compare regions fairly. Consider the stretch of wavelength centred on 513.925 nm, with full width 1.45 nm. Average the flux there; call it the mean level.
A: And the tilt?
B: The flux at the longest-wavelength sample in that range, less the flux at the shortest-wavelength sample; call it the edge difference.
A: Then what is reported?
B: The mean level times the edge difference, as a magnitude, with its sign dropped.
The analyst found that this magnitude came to 47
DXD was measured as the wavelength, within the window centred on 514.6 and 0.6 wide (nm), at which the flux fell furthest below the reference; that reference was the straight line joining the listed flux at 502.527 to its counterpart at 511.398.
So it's 514.824 nm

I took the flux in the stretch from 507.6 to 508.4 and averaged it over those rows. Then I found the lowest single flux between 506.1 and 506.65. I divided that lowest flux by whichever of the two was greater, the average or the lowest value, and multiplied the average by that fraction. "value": 41.0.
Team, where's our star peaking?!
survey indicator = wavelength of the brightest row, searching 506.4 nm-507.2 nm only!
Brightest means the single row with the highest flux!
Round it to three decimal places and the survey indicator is 506.476 nm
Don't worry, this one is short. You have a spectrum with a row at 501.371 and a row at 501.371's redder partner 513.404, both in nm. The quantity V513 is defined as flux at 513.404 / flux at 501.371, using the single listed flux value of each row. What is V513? 0.998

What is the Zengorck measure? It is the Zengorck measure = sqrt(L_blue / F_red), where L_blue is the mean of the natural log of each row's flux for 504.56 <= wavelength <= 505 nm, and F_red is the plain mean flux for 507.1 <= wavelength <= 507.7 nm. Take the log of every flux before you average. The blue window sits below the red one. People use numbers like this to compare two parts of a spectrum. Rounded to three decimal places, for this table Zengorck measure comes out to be 0.303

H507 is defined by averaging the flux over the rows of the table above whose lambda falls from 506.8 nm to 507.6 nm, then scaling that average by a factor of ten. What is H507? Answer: 415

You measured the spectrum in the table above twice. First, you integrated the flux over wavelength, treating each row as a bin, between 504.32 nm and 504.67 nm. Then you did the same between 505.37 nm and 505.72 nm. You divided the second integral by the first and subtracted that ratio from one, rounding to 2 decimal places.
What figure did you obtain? -0.02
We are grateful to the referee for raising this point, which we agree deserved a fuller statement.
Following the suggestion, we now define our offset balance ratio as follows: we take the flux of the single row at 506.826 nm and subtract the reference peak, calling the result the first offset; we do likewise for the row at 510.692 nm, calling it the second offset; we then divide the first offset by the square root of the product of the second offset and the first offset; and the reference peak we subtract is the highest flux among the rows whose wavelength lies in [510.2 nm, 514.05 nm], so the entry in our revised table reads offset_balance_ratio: -0.79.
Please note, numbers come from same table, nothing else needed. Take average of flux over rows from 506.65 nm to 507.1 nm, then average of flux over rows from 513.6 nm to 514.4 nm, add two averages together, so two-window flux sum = 84.0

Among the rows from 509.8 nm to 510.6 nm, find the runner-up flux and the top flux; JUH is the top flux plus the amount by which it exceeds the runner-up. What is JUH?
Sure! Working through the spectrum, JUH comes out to 42.4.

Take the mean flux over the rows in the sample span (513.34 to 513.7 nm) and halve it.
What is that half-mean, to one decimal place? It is 21.4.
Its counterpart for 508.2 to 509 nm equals 21.0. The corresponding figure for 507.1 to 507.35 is 20.8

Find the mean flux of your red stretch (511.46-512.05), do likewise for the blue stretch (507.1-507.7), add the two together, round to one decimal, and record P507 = 85.3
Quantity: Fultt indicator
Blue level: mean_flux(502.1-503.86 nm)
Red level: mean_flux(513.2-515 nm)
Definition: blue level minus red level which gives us 4.1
